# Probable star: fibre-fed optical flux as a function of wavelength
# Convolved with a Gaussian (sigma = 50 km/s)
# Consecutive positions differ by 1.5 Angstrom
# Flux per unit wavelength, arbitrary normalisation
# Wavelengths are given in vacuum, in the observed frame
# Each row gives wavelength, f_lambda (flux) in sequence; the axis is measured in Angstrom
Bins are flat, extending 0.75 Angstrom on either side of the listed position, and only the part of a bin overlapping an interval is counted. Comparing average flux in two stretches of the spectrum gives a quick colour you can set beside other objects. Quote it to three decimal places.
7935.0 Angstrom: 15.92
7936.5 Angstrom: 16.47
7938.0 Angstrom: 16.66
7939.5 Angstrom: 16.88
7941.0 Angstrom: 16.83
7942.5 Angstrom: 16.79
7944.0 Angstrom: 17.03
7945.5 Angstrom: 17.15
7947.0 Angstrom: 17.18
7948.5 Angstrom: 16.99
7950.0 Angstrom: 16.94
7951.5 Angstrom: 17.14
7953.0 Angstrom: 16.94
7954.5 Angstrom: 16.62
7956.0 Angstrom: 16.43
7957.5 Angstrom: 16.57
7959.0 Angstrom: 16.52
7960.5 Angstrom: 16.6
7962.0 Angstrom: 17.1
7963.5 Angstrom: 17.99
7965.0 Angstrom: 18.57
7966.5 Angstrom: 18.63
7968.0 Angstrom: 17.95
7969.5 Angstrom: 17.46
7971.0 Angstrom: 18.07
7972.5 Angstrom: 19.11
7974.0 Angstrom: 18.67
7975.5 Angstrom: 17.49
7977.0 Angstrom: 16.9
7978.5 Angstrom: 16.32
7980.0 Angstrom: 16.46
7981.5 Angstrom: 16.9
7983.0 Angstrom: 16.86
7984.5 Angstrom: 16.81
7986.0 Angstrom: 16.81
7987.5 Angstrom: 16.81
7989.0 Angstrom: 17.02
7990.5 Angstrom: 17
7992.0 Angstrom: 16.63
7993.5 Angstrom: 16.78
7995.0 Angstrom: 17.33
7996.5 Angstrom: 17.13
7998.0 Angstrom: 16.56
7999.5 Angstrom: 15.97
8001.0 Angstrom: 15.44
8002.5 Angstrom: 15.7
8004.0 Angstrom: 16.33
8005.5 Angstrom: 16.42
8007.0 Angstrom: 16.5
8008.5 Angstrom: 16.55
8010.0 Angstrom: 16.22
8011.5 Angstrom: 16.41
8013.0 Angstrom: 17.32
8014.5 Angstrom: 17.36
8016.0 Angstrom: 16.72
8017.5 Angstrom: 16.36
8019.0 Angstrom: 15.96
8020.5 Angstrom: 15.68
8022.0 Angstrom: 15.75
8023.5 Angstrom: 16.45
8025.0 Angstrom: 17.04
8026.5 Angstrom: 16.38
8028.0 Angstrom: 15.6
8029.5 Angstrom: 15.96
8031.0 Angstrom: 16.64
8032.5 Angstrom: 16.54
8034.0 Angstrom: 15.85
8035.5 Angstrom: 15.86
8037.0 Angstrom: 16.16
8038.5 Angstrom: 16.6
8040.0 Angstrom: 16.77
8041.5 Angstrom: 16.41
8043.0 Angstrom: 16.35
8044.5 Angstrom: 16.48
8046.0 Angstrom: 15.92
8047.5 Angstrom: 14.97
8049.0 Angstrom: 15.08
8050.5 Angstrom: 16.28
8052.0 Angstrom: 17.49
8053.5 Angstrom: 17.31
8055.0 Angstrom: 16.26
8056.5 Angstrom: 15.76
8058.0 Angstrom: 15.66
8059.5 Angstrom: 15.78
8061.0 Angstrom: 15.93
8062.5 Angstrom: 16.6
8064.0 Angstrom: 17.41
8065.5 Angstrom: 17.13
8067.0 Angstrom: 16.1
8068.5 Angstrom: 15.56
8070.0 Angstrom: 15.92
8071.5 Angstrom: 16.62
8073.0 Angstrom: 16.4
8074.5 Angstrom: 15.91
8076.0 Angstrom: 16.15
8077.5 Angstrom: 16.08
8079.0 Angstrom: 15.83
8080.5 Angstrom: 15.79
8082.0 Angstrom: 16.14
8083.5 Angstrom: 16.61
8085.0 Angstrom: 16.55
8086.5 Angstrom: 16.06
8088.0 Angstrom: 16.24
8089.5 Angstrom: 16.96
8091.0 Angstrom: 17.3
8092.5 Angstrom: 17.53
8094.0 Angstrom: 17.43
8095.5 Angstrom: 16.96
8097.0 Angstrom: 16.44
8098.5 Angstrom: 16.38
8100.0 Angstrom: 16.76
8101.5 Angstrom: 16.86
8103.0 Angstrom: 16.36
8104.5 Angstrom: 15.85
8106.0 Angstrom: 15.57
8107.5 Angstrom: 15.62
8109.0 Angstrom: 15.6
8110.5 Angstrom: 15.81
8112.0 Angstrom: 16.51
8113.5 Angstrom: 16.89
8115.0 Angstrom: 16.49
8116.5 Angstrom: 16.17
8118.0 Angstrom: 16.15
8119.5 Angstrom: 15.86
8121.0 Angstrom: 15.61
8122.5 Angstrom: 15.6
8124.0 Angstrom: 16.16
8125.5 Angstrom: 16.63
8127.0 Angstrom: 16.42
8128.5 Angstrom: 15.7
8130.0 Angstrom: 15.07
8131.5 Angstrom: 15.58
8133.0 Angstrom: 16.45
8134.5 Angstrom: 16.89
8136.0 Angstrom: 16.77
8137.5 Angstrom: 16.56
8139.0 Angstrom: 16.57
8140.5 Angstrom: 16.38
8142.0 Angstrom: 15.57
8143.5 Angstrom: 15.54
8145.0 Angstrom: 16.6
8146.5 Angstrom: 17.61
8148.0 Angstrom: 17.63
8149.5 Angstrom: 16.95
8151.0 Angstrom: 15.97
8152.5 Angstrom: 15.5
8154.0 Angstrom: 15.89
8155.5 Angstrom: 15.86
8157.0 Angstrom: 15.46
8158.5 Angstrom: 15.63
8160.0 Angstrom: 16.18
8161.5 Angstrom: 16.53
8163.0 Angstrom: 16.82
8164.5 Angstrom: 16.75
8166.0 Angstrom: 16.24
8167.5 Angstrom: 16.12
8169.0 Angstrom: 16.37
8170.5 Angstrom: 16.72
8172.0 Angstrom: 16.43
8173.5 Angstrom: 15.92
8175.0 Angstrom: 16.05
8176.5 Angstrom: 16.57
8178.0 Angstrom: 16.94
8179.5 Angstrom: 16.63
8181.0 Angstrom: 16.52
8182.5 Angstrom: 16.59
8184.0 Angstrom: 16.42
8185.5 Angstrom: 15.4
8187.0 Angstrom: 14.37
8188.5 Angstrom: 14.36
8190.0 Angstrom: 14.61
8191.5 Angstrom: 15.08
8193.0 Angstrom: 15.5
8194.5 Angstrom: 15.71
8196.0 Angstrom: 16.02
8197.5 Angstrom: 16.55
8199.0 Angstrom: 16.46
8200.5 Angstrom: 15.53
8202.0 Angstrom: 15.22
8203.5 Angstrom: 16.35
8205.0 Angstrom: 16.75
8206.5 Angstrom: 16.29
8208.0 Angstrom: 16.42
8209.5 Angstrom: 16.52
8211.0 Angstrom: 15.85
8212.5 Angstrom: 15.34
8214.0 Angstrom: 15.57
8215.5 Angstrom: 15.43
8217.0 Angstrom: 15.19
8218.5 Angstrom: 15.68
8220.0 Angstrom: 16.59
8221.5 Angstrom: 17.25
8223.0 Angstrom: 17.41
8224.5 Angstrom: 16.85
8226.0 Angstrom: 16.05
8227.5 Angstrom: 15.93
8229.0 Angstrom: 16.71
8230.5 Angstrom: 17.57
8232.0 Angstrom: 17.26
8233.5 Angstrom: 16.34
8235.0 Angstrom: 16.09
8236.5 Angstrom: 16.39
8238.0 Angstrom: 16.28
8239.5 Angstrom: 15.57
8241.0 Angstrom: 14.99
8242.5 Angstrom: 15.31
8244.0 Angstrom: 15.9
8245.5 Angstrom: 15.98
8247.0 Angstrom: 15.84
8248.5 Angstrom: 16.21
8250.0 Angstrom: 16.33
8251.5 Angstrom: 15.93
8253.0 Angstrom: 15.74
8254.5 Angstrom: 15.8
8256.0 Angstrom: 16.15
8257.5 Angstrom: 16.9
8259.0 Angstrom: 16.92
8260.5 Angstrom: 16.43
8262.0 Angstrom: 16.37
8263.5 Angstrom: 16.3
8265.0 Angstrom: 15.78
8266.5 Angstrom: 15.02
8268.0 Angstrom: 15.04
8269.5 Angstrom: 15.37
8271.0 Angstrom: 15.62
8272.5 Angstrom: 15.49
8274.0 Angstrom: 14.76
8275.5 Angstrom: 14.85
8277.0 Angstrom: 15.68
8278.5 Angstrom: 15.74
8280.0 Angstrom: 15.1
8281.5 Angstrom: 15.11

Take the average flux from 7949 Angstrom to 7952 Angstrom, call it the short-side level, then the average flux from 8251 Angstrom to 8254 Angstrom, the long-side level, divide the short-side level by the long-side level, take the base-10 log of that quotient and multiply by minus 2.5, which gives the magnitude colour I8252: -0.080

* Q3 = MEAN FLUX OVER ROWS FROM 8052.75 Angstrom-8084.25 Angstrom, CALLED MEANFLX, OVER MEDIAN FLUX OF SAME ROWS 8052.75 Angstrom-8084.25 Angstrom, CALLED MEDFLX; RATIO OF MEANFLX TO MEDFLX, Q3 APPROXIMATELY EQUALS 1.01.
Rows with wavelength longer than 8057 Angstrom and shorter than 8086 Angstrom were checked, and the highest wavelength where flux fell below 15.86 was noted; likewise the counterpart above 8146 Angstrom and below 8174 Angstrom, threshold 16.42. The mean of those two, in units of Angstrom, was 8127.0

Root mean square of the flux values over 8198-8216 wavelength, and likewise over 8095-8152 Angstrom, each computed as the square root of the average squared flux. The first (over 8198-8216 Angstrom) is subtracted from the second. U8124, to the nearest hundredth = 0.30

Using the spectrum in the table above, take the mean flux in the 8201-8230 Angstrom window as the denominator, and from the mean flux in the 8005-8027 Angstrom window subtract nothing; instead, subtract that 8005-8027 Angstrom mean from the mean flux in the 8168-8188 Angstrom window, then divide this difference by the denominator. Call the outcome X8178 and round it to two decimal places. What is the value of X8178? -0.02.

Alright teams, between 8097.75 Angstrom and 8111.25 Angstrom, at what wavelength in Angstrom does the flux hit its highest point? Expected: 8101.5 Angstrom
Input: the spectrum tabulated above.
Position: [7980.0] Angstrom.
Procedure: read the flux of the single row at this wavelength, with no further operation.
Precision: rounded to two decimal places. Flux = 16.46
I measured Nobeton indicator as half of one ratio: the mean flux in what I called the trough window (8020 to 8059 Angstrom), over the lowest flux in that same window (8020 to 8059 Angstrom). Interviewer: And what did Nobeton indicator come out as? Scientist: 0.541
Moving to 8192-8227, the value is 0.530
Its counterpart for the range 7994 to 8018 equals 0.535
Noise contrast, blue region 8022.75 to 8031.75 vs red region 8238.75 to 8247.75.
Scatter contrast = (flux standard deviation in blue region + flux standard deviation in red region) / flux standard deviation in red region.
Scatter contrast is 2.3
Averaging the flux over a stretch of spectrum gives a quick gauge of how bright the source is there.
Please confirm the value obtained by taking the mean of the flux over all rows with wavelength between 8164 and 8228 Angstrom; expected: 16.06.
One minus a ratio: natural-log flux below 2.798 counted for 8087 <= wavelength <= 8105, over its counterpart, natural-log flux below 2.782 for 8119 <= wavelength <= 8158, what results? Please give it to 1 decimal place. 0.7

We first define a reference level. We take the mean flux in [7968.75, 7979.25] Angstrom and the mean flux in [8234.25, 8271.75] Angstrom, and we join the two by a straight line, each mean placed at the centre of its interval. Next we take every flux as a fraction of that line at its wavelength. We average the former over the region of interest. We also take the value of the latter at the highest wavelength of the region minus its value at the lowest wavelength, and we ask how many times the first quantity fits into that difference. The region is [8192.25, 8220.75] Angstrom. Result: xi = 0.079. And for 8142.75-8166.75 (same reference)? 0.051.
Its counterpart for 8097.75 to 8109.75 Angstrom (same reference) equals -0.044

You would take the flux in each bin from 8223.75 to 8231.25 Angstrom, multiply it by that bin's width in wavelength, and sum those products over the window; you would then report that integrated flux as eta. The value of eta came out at 125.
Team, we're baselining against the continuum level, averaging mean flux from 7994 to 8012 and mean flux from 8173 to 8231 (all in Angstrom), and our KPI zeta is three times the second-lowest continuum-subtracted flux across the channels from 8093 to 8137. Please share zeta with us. -1.9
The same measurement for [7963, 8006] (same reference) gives -1.6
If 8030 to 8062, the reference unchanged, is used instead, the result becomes -3.4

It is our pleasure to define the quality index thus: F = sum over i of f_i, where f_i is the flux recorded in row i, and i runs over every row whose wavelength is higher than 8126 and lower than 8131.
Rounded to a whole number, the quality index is 47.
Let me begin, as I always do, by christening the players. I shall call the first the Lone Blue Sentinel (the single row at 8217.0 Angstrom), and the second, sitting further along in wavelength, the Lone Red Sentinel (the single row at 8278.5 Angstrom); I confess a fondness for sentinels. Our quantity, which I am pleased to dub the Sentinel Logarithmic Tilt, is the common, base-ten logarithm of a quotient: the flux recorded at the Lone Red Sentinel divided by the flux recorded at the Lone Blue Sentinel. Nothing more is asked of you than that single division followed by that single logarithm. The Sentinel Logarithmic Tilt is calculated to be 0.02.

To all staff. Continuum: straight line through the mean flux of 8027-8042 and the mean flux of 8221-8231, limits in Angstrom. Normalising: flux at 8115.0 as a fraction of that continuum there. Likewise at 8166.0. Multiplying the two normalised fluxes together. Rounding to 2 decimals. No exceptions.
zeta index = 0.98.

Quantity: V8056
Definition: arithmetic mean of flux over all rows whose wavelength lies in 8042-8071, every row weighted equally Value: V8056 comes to 16.2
